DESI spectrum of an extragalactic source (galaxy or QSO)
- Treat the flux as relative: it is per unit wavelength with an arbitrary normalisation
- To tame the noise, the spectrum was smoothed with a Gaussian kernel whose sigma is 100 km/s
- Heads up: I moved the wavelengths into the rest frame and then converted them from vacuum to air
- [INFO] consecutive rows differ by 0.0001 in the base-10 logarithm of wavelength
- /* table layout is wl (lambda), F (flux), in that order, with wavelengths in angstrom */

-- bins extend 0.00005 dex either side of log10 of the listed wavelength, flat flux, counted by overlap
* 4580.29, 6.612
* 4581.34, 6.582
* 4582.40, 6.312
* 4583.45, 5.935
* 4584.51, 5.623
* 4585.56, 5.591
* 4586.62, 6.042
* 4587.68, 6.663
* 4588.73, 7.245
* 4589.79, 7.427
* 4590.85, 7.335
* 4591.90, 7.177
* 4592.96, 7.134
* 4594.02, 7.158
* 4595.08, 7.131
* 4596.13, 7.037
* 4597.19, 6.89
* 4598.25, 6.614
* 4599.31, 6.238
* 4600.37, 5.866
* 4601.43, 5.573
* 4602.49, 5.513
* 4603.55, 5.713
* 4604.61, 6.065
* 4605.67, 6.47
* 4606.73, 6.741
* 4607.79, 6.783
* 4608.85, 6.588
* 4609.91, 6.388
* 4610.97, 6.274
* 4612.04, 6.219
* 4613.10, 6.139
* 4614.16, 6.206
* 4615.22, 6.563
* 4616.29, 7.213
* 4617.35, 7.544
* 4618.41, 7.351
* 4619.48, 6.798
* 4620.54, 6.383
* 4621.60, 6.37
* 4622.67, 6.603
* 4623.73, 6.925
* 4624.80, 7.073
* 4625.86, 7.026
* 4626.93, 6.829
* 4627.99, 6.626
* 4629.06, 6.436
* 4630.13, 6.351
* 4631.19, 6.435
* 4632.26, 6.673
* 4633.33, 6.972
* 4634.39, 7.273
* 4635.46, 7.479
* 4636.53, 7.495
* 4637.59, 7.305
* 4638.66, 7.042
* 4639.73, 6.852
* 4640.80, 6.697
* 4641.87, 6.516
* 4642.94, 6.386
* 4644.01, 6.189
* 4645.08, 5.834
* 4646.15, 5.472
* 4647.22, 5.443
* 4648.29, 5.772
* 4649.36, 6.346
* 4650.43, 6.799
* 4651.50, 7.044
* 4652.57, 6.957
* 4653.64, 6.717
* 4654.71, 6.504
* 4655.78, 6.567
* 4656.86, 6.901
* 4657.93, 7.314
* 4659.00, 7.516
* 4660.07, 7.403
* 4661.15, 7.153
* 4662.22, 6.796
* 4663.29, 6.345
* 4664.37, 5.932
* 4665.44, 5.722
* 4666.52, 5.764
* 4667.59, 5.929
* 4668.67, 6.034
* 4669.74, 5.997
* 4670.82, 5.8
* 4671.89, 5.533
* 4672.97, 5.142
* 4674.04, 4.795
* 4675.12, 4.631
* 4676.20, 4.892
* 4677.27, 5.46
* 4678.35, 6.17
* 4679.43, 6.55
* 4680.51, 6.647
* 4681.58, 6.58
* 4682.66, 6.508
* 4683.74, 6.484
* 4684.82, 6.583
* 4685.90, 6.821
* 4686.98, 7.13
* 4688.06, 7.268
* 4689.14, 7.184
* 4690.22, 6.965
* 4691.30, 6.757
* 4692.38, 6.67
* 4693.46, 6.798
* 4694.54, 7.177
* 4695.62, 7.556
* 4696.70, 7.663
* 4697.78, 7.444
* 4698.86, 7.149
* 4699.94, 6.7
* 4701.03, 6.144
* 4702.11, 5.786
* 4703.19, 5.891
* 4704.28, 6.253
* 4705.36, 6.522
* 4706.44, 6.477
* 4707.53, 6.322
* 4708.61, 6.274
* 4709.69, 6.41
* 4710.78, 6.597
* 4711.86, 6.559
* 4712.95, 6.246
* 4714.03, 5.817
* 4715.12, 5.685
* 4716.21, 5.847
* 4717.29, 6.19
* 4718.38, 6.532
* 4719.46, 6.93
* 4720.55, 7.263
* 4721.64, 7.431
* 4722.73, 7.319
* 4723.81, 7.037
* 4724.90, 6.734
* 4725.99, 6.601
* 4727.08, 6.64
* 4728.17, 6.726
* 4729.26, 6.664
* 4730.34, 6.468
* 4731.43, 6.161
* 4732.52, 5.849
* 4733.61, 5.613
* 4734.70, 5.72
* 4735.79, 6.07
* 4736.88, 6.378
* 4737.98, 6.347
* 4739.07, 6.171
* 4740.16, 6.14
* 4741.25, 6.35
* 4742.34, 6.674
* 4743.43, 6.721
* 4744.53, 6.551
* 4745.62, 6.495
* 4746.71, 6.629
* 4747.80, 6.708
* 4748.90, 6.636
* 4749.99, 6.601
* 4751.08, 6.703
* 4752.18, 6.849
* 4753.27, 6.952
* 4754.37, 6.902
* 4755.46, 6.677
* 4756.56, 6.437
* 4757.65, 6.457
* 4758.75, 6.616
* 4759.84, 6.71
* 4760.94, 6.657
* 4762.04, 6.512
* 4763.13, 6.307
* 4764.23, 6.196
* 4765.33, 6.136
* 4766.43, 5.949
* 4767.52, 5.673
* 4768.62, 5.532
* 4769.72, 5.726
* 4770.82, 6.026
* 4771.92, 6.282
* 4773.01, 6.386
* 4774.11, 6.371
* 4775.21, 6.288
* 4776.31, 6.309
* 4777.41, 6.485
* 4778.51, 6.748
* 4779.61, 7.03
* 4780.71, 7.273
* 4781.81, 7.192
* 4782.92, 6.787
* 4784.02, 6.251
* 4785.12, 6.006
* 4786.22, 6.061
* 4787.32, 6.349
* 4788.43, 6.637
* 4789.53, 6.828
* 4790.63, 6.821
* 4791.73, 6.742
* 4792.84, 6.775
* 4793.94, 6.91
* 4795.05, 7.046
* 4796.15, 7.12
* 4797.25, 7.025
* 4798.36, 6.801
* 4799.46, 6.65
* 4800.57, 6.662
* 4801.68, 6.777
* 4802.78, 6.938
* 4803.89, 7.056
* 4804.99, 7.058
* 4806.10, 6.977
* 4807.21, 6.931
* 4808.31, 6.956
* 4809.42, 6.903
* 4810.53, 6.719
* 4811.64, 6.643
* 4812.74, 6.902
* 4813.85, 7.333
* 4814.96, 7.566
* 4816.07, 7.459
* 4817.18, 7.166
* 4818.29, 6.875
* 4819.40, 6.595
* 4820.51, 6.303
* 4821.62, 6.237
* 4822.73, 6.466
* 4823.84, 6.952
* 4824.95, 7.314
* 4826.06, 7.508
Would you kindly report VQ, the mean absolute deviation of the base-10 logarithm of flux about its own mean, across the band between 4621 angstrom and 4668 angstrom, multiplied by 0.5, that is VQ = 0.0147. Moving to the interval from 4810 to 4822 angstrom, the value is 0.0113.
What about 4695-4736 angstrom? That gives 0.0148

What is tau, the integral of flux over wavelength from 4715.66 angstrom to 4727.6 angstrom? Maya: 81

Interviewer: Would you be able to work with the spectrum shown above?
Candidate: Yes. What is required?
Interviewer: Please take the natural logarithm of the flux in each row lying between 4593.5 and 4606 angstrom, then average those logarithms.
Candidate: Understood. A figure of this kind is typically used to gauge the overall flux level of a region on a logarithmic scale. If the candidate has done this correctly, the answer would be 1.845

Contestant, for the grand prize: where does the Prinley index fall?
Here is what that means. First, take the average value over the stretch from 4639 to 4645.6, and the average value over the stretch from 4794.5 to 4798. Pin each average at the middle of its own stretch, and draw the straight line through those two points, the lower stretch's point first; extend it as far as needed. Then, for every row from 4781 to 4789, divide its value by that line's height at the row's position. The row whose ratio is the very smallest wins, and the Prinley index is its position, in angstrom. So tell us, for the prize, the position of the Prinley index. 4785.12 angstrom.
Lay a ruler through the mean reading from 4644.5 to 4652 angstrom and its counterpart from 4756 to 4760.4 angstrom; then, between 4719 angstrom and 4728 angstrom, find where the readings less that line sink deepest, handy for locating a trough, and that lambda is 4725.99 angstrom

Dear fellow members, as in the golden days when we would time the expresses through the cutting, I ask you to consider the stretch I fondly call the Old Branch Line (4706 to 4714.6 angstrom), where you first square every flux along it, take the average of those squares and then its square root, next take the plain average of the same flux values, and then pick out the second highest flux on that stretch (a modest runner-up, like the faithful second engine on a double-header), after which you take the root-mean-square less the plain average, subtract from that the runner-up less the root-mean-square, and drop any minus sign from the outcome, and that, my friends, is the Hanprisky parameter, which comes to 0.21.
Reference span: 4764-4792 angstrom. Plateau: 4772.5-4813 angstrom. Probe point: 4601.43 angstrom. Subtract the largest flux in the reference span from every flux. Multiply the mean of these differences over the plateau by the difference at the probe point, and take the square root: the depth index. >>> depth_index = 1.0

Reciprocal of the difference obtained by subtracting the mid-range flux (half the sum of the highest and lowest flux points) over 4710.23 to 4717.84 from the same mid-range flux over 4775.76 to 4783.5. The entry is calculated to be 1.5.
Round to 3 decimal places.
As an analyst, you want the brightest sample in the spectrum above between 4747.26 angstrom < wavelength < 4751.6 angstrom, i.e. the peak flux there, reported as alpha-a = 6.708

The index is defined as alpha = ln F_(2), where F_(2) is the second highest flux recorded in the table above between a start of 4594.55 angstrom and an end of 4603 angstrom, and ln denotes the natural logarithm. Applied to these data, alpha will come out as 1.951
